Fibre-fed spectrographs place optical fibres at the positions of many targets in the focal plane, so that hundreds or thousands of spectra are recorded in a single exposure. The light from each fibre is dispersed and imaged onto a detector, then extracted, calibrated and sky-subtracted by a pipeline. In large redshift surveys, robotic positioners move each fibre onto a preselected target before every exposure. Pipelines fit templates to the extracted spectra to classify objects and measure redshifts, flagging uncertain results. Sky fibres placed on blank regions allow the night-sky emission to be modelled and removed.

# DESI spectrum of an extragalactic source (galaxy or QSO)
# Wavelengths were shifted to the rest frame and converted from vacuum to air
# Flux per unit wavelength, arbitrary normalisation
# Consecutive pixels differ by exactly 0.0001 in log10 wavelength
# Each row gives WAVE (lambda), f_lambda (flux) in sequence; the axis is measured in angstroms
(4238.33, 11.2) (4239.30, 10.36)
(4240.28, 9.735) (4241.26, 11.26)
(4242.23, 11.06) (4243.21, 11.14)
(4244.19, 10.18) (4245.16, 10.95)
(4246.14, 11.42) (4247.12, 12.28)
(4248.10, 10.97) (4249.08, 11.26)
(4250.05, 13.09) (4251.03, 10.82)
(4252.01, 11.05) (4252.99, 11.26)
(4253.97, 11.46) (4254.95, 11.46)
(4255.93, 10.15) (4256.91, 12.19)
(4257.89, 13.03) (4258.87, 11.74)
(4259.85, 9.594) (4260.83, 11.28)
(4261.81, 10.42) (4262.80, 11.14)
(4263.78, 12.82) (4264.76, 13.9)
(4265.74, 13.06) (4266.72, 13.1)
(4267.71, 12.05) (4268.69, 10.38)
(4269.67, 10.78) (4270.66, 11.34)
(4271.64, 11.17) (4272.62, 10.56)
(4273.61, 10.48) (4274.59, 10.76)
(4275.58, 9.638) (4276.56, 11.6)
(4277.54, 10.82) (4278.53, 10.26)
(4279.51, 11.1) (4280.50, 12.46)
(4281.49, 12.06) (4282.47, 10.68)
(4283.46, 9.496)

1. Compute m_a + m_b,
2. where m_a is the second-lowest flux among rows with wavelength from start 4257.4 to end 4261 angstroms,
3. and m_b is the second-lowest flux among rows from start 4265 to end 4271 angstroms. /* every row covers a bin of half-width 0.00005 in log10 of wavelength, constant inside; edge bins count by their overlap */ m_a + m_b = 22.1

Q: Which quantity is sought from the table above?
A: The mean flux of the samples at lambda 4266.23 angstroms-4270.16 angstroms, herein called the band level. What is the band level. 11.6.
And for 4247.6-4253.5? 11.4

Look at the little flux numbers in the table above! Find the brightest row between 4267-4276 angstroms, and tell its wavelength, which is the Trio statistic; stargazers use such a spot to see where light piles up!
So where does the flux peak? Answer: 4267.71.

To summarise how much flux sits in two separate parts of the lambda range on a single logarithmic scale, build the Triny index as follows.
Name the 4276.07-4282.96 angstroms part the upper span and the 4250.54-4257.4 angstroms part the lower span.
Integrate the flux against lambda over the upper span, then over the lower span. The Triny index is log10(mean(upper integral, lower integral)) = 1.888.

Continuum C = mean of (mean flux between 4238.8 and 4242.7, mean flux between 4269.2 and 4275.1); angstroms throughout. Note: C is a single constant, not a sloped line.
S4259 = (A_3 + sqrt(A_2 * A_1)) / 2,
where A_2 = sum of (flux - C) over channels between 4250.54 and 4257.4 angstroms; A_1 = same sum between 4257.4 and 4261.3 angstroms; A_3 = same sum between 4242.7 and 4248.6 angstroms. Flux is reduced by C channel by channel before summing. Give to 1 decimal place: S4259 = 2.8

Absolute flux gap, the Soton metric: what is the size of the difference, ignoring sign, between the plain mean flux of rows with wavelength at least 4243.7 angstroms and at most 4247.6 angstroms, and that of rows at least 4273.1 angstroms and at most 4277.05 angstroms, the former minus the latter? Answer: 0.59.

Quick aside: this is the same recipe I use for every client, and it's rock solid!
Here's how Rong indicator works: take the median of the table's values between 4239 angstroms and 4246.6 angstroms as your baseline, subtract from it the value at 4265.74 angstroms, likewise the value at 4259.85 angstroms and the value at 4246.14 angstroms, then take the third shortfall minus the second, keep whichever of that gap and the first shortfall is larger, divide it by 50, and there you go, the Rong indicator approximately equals -0.04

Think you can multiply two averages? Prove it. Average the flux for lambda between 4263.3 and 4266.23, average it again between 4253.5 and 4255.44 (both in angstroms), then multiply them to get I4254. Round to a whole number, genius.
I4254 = 152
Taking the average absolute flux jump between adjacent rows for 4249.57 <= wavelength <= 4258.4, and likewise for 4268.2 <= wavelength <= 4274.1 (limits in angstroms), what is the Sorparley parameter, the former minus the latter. 0.52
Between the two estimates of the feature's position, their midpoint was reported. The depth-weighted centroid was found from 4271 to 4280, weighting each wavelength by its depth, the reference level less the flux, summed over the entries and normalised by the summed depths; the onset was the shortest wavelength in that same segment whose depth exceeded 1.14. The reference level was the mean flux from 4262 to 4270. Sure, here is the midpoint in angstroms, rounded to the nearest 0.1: 4274.1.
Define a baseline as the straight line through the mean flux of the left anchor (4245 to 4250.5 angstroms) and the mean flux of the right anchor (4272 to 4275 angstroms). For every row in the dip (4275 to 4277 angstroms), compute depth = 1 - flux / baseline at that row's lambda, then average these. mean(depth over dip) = -0.01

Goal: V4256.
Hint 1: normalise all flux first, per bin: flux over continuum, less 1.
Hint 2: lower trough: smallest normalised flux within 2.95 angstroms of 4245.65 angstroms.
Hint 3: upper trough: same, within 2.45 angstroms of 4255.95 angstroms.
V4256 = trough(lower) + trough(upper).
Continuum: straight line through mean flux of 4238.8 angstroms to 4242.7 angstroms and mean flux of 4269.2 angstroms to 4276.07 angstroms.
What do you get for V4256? -0.09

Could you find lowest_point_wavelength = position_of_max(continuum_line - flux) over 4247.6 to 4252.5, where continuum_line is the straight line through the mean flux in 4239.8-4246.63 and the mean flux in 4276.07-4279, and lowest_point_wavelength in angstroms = 4251.03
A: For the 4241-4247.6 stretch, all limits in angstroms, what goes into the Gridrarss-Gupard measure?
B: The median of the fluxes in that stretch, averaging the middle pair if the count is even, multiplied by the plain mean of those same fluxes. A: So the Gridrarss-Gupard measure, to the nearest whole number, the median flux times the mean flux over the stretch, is 125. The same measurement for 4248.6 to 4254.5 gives 129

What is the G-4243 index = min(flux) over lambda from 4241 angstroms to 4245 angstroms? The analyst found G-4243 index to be 10.18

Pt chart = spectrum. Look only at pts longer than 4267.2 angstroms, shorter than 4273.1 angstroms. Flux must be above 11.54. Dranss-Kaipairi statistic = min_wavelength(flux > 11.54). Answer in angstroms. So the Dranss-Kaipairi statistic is 4267.71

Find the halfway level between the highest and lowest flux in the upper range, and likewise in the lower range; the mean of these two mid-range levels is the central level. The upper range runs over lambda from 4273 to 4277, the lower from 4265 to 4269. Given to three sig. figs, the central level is 11.2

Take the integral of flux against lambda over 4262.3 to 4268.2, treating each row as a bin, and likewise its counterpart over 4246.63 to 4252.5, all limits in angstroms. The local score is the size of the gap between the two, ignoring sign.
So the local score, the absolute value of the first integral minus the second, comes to 6.7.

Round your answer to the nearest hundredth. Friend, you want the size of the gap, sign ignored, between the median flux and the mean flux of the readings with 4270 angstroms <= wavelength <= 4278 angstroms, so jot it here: 0.01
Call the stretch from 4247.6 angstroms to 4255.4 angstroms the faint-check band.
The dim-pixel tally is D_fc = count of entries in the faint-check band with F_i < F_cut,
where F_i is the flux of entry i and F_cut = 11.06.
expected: 3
